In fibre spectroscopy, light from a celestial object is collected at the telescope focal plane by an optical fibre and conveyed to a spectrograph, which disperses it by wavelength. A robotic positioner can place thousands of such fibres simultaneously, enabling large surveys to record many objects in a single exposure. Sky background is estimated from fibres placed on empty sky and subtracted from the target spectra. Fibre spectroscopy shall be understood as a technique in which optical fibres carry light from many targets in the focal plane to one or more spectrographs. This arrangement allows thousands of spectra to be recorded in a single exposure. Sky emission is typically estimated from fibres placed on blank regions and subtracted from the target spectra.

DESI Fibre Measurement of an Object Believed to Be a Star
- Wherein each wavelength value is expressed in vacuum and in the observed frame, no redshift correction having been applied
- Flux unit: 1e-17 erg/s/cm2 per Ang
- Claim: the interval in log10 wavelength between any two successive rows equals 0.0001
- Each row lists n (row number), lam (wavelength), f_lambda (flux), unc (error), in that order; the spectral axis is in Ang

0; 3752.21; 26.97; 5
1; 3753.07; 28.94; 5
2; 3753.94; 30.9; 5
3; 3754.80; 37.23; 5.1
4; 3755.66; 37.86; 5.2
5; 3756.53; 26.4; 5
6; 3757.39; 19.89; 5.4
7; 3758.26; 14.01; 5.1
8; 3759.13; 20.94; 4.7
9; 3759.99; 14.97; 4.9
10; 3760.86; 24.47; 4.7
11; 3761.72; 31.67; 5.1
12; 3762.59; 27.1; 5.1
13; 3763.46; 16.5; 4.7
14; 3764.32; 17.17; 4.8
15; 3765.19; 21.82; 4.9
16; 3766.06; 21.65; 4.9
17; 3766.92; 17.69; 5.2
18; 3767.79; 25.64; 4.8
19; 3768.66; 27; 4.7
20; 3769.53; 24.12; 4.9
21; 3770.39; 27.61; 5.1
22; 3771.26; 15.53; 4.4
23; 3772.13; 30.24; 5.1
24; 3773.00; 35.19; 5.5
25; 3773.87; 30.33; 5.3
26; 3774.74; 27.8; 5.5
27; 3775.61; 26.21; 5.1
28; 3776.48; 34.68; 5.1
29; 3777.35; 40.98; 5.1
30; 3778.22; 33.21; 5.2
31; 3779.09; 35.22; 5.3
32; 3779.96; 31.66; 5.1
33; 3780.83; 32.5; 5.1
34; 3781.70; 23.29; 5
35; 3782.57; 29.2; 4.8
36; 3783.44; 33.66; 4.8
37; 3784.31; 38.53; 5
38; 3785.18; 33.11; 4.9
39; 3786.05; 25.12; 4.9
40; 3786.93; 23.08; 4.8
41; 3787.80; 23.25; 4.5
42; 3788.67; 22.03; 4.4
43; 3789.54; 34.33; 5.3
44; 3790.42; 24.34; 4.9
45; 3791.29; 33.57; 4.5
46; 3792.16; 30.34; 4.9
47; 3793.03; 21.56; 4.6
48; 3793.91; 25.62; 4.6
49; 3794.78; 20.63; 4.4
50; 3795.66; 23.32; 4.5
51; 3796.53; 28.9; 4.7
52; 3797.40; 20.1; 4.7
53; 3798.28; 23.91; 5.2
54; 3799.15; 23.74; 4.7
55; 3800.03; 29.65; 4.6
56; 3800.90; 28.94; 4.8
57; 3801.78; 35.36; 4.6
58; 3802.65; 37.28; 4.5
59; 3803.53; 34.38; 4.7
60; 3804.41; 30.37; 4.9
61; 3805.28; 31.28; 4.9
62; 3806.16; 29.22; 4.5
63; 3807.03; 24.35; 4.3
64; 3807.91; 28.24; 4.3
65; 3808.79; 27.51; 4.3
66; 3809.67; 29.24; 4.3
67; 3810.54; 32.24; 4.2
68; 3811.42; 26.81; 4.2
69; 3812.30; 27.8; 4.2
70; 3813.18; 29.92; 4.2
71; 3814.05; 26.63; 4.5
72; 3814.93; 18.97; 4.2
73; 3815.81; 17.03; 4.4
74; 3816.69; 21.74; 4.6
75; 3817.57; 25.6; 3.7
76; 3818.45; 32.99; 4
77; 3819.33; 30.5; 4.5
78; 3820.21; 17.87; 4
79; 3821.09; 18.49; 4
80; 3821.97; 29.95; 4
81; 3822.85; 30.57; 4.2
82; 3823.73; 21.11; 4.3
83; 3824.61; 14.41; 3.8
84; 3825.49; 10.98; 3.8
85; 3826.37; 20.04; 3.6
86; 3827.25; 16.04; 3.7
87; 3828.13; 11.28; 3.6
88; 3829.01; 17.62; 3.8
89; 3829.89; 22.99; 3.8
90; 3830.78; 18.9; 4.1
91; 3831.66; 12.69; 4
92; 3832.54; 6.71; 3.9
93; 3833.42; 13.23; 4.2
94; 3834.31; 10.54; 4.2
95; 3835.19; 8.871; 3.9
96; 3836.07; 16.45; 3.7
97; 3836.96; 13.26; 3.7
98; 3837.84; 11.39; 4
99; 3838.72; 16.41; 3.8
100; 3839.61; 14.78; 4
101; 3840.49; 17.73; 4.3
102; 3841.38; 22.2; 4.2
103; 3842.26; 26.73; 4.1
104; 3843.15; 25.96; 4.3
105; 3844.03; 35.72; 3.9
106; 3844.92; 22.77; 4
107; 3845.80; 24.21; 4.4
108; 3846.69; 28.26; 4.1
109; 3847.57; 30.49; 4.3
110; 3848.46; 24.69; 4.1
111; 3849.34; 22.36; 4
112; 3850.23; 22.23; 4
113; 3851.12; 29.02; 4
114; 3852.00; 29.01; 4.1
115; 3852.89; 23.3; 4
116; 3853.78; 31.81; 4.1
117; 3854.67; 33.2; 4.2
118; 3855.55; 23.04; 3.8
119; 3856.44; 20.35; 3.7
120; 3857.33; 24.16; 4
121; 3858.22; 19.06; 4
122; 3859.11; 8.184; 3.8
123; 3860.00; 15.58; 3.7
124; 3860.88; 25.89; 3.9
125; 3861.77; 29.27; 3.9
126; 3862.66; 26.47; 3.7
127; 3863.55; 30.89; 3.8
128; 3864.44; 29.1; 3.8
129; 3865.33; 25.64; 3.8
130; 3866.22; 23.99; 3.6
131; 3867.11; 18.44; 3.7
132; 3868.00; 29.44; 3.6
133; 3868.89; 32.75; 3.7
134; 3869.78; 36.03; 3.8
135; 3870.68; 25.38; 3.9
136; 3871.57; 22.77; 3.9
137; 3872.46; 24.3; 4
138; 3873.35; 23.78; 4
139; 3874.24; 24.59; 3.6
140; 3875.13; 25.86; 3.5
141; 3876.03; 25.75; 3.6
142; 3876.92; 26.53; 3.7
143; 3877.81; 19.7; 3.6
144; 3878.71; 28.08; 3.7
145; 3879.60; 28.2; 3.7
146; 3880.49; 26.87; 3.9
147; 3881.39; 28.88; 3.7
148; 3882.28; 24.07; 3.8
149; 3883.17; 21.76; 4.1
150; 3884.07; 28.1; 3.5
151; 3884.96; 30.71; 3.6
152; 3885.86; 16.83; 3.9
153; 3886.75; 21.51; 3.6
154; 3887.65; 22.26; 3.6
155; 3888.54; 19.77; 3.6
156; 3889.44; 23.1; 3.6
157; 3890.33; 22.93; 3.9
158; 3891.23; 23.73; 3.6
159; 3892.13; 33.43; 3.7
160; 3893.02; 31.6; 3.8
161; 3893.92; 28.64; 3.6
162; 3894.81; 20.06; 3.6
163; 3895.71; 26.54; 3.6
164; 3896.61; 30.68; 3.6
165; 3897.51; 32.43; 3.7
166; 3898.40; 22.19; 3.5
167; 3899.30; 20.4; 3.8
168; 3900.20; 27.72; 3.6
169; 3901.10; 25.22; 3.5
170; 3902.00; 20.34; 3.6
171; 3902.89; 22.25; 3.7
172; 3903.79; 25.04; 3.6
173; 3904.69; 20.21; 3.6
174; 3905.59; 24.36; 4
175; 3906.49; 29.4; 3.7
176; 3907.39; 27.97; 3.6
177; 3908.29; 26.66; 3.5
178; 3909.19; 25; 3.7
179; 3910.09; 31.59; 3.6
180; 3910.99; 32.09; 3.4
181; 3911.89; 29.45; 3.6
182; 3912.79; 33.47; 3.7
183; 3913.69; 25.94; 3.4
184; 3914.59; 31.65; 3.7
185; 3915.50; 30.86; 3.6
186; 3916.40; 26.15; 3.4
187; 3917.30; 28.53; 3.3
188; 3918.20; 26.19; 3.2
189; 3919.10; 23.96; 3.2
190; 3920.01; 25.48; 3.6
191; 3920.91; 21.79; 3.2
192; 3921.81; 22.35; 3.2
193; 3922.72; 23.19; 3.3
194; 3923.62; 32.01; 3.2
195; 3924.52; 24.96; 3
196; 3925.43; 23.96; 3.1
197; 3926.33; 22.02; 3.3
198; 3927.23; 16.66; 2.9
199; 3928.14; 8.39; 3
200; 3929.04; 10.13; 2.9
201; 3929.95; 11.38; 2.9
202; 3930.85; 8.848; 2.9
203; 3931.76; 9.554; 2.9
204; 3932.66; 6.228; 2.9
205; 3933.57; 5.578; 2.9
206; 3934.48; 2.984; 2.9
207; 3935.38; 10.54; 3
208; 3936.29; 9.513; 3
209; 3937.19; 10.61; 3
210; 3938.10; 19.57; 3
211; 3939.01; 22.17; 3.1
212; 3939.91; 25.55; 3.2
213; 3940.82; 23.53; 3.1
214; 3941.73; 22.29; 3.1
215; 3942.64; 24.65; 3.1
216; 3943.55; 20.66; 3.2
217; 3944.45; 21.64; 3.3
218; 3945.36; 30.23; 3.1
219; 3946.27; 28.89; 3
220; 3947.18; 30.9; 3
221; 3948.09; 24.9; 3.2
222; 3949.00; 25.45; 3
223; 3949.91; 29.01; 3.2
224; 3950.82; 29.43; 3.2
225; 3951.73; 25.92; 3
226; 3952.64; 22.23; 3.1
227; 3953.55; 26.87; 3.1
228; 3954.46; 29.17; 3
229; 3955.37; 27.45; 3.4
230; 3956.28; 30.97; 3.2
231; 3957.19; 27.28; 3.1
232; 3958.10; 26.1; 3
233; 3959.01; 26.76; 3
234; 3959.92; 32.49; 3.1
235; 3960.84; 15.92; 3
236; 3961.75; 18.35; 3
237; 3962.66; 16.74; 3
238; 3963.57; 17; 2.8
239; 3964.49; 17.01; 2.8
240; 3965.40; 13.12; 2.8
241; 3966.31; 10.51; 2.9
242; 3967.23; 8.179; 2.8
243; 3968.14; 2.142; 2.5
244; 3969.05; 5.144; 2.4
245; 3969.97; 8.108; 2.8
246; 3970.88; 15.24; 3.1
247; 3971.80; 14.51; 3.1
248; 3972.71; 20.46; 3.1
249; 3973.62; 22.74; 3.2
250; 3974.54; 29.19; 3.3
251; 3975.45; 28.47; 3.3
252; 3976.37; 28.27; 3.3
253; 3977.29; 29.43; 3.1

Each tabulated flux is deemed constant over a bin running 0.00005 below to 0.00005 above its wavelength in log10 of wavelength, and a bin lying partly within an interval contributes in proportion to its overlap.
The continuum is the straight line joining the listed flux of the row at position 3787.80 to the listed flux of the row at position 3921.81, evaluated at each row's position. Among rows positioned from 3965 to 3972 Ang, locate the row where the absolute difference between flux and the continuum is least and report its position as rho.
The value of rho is 3970.88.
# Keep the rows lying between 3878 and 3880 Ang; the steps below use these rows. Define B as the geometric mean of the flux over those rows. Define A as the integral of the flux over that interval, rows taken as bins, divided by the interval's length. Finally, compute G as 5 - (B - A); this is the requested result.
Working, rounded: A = 27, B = 28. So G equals 3.9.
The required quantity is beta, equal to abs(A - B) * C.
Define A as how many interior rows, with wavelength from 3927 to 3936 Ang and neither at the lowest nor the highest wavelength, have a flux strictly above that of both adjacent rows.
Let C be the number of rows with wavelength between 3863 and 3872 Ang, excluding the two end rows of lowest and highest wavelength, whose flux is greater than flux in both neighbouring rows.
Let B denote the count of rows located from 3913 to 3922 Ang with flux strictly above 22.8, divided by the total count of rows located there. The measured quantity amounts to 1.2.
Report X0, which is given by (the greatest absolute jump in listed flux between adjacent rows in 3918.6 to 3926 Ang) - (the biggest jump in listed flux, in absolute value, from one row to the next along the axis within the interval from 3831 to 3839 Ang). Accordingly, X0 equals 1.2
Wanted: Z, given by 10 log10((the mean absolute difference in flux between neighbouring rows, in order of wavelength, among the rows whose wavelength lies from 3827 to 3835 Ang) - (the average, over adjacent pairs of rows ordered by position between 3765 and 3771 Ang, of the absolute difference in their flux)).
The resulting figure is 2.9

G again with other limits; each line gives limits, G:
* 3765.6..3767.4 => 5.3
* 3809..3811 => 4.7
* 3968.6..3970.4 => 5.1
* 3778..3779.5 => 5.1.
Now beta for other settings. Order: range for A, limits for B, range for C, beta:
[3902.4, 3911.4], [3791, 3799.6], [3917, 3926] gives 2.6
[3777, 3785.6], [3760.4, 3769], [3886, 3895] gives 7.5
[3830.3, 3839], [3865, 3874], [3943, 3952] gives 3.6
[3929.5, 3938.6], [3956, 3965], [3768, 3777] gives 3.0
